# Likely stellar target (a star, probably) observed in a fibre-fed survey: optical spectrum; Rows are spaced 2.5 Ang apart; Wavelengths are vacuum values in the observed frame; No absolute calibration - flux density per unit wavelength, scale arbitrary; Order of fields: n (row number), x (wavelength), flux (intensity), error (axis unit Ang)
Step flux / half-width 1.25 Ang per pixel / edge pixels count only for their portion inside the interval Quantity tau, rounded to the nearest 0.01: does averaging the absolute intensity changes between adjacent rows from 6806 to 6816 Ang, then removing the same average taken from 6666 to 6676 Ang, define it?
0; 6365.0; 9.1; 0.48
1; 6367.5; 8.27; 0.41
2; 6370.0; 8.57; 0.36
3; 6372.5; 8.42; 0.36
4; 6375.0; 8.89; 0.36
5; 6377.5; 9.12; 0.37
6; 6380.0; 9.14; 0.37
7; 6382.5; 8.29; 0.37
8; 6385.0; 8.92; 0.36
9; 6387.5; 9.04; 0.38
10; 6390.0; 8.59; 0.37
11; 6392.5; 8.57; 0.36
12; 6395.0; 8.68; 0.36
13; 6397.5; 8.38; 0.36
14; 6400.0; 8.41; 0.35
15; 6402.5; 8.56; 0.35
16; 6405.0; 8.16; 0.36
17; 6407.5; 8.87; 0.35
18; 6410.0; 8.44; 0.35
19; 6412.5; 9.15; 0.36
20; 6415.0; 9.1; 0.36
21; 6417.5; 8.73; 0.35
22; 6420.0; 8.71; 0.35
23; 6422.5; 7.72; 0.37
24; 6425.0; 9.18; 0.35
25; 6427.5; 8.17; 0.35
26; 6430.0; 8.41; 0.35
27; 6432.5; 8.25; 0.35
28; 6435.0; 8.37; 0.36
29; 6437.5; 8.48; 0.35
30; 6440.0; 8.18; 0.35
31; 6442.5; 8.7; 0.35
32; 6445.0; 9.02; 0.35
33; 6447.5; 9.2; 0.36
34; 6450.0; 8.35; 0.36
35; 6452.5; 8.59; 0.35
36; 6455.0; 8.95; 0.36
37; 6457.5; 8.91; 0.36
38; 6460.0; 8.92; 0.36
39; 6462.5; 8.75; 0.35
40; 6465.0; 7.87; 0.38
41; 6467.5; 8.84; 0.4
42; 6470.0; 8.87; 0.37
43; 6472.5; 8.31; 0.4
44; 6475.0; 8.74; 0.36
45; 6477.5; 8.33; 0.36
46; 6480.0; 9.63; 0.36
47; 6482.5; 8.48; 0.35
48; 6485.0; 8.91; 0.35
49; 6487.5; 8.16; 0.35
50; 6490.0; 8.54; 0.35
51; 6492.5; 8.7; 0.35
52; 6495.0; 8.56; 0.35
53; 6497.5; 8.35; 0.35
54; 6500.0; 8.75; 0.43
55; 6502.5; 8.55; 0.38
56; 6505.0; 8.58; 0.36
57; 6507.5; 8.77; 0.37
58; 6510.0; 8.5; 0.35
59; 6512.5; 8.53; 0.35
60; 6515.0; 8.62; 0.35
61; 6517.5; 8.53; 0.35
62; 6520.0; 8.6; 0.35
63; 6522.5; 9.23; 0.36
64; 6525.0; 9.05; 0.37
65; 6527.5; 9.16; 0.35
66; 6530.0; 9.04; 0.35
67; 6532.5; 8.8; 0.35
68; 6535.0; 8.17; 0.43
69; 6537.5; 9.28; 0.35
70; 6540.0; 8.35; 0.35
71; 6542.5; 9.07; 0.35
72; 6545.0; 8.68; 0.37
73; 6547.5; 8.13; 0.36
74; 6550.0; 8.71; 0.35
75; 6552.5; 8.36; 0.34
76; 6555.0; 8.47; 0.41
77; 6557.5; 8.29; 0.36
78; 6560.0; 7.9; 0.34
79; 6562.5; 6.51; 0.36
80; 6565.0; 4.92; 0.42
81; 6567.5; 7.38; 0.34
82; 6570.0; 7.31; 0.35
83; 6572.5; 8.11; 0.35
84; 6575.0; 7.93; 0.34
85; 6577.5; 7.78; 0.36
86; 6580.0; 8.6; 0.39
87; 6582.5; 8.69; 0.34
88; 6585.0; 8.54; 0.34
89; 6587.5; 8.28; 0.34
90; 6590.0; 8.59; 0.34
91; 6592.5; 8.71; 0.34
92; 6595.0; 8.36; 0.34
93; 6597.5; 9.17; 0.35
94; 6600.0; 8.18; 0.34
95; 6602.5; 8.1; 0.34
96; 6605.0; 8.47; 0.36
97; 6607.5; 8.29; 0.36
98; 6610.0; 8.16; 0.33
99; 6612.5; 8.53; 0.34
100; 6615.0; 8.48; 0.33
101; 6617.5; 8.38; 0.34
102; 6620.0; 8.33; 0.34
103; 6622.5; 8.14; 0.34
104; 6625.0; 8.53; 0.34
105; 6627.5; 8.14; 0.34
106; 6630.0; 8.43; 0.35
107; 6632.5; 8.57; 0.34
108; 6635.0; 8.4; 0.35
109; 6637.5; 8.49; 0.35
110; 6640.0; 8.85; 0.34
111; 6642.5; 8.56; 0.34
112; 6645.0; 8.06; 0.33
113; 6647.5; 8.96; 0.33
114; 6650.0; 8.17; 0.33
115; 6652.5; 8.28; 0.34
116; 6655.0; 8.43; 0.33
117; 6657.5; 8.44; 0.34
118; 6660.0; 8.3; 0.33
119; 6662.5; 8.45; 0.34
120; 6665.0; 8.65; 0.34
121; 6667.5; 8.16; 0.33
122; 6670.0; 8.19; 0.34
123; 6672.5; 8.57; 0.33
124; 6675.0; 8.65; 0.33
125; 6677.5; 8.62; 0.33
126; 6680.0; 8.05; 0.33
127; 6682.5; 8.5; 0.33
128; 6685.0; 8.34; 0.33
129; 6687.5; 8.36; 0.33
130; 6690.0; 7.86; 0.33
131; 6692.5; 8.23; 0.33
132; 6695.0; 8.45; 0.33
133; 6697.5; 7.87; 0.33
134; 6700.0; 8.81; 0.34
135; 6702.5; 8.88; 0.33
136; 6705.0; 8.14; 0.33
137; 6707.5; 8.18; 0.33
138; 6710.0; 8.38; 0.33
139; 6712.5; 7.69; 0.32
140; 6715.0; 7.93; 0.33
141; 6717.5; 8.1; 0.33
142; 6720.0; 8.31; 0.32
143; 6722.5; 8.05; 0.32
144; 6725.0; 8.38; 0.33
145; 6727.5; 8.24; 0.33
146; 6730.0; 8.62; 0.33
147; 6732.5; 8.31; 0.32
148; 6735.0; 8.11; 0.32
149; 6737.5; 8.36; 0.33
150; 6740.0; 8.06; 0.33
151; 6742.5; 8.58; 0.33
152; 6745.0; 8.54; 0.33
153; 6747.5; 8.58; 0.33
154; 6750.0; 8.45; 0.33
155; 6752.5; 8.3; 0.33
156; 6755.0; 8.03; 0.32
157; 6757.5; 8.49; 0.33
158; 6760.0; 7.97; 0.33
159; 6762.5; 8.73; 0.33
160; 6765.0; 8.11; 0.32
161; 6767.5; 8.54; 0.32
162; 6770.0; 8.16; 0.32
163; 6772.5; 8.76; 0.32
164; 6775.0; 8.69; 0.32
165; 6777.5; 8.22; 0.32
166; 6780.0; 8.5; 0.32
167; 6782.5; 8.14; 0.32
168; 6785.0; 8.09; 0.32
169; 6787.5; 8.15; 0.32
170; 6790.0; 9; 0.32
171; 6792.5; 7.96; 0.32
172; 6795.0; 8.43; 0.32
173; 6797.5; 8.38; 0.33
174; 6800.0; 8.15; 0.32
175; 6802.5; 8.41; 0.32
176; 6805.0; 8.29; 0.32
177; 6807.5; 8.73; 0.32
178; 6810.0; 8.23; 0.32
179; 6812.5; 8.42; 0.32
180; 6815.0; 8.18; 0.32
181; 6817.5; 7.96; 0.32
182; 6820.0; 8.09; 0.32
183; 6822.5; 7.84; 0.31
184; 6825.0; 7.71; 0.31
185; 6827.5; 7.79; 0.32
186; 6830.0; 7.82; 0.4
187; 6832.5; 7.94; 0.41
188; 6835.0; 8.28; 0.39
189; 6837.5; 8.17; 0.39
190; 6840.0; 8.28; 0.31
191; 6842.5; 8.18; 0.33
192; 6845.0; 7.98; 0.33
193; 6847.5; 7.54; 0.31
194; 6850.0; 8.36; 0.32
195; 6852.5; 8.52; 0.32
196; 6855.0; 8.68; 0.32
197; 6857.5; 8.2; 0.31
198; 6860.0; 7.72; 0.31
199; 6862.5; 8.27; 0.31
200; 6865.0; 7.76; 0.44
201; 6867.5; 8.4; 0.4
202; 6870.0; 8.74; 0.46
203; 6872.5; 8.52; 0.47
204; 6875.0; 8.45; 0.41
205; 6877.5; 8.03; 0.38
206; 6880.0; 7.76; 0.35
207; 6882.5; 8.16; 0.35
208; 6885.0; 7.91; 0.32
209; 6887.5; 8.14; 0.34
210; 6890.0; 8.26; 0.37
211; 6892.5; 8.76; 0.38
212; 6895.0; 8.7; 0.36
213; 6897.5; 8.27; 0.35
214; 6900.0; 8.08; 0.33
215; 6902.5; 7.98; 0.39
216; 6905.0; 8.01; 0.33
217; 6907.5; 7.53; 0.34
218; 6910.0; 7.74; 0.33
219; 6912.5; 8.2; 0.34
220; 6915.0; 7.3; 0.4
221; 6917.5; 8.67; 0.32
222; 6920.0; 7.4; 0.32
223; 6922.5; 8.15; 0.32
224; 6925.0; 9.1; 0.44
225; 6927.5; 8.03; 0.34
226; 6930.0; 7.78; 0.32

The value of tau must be 0.15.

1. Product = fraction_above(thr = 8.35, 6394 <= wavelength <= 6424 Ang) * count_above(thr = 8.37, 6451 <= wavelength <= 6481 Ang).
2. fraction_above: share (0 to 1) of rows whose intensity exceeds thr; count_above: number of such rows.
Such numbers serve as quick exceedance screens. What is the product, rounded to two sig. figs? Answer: 7.5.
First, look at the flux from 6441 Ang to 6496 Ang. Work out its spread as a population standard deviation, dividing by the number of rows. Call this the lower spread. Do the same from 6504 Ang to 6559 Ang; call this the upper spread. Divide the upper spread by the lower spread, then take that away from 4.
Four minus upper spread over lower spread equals 3.10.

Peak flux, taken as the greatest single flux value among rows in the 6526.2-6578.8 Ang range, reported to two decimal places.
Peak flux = 9.28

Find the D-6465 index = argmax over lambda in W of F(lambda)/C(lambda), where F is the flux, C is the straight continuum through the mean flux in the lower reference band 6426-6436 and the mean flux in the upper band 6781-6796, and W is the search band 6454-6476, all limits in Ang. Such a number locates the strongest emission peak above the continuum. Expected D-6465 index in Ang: 6455.0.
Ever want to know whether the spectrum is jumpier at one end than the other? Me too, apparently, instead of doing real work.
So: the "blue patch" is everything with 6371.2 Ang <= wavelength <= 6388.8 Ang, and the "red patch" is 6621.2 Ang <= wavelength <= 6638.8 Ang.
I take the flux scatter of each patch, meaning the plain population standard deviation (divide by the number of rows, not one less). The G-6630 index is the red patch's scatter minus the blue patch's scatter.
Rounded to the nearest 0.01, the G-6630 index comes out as -0.15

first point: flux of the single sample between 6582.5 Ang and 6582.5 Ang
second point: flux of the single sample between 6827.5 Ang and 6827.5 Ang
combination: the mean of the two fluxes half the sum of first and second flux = 8.24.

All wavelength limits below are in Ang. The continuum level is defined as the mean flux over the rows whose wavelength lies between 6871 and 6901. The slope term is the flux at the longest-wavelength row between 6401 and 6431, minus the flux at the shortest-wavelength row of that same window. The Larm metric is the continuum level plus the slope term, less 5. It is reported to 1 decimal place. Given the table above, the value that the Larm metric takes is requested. 3.1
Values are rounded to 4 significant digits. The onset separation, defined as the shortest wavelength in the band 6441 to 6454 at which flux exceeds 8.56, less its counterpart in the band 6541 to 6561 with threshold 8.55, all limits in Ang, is -100.0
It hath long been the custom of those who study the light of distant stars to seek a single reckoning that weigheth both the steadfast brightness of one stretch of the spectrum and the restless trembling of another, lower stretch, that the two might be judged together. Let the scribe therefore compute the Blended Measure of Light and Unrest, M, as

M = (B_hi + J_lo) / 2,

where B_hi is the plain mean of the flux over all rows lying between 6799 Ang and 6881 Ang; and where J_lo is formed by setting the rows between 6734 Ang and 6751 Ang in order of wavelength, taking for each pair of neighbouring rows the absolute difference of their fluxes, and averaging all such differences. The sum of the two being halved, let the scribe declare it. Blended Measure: 4.19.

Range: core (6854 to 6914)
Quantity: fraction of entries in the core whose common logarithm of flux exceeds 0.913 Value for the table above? 0.50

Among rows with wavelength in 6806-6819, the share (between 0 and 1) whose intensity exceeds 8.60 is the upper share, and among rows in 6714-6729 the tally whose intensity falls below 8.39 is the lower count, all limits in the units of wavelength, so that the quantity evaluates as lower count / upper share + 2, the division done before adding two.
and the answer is 32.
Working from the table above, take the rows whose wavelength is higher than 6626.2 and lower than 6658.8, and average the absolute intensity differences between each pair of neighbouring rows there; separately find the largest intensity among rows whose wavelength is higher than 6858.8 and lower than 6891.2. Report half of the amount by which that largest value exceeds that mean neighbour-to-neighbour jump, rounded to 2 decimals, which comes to 4.21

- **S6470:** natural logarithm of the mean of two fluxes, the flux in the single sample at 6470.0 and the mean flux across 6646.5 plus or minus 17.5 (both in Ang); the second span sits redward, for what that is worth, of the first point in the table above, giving 2.16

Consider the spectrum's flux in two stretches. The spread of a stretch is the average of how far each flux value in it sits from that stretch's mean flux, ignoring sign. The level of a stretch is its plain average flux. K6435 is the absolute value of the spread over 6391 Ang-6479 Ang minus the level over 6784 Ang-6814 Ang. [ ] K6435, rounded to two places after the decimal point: 8.06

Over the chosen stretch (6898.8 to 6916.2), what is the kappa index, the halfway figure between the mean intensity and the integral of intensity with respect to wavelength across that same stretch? 72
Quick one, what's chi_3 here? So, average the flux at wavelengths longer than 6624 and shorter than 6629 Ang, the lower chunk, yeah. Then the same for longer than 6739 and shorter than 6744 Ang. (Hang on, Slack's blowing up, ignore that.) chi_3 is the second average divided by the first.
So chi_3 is 1.00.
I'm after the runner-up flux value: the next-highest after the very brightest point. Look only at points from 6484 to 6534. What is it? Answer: 9.16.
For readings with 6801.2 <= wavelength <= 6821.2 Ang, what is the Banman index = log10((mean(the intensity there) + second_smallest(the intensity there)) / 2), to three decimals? 0.913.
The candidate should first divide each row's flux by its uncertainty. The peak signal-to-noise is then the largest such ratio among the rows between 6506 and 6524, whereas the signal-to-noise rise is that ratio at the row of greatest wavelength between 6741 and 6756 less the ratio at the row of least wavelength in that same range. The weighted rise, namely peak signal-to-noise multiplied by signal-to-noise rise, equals -23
